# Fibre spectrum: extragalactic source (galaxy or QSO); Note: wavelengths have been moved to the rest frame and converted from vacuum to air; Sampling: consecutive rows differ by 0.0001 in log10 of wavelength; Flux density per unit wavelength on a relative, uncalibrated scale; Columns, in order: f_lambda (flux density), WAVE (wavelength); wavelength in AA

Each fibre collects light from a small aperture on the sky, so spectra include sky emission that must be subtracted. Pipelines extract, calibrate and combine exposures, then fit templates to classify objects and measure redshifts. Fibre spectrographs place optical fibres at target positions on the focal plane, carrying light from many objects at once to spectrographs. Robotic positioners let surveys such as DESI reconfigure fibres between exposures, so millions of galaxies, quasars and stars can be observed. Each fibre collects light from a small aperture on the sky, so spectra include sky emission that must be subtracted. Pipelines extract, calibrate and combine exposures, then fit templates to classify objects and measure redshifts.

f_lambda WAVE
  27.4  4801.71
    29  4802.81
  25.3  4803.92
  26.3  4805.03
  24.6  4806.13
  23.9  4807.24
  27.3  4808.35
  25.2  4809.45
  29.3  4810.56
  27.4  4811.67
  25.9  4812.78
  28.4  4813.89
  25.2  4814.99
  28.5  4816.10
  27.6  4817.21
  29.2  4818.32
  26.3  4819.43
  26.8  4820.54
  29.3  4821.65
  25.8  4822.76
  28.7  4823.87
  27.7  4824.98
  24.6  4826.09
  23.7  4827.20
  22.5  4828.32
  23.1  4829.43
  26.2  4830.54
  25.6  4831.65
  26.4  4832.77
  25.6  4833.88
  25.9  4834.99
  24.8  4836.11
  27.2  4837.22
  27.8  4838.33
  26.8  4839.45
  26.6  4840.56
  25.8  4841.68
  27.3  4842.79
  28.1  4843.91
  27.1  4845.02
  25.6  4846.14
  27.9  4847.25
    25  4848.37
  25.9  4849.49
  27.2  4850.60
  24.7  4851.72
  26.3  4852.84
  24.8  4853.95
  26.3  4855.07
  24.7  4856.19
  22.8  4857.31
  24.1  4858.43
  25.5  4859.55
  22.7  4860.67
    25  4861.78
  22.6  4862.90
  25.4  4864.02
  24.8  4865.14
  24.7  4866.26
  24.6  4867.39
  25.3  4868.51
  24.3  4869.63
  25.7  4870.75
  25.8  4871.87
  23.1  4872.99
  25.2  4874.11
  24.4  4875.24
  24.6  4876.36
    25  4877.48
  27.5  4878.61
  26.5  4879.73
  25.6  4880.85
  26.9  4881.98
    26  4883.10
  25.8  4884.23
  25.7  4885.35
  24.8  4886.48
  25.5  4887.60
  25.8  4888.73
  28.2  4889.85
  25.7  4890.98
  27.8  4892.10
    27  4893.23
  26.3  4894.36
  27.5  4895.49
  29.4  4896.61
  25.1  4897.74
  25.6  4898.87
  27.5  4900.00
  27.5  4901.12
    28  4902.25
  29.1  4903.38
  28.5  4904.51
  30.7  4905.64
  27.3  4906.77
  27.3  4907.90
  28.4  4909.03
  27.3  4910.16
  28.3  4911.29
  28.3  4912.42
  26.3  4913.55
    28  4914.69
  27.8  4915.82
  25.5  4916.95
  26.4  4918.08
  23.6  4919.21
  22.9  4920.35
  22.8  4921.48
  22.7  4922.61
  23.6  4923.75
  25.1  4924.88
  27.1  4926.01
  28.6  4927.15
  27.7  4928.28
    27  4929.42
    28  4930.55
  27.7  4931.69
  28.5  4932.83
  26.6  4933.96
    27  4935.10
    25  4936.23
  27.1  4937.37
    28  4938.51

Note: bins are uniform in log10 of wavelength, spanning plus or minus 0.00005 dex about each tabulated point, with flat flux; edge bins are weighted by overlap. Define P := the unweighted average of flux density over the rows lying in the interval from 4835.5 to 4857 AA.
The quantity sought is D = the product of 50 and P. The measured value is 1316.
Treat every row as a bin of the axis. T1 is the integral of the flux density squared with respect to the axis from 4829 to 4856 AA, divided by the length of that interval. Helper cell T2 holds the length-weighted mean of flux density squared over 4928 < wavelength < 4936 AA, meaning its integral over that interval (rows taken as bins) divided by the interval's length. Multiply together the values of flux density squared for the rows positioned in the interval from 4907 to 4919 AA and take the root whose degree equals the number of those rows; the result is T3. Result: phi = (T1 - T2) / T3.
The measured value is -0.087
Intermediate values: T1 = 686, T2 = 751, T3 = 748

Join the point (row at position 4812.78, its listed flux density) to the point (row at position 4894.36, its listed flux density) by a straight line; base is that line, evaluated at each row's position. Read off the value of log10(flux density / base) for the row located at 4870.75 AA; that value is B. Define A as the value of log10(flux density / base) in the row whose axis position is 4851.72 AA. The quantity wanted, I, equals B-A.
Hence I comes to 0.016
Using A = -0.024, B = -0.008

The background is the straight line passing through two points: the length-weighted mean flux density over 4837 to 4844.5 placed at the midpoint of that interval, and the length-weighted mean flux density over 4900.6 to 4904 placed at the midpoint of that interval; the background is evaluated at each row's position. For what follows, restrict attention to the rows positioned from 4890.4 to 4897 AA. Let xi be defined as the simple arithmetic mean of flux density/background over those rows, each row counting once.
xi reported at 0.97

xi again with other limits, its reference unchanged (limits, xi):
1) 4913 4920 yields 0.92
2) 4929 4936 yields 0.96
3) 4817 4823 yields 1.03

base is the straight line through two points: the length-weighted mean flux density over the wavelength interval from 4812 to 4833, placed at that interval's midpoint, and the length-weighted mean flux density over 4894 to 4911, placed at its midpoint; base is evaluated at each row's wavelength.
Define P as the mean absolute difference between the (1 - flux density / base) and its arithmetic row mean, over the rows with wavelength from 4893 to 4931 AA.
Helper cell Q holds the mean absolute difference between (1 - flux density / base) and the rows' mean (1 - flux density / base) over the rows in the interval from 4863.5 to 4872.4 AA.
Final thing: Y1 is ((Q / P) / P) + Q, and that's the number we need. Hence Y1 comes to 5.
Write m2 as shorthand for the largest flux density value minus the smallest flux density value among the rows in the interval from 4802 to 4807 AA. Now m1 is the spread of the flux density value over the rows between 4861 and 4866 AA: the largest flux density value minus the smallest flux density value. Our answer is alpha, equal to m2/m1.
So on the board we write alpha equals 1.6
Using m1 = 2.80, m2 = 4.4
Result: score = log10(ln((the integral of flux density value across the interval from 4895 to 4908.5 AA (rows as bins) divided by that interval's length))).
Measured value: 0.522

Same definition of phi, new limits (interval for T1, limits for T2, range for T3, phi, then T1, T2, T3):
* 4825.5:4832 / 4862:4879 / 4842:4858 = -0.041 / 590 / 618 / 673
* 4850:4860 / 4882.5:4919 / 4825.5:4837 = -0.166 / 634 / 737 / 615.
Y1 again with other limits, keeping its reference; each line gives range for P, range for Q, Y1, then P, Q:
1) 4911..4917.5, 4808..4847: 41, 0.035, 0.051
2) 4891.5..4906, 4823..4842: 30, 0.040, 0.048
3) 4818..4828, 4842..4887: 10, 0.062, 0.038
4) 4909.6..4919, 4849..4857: 30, 0.032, 0.031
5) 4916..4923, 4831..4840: 13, 0.048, 0.029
